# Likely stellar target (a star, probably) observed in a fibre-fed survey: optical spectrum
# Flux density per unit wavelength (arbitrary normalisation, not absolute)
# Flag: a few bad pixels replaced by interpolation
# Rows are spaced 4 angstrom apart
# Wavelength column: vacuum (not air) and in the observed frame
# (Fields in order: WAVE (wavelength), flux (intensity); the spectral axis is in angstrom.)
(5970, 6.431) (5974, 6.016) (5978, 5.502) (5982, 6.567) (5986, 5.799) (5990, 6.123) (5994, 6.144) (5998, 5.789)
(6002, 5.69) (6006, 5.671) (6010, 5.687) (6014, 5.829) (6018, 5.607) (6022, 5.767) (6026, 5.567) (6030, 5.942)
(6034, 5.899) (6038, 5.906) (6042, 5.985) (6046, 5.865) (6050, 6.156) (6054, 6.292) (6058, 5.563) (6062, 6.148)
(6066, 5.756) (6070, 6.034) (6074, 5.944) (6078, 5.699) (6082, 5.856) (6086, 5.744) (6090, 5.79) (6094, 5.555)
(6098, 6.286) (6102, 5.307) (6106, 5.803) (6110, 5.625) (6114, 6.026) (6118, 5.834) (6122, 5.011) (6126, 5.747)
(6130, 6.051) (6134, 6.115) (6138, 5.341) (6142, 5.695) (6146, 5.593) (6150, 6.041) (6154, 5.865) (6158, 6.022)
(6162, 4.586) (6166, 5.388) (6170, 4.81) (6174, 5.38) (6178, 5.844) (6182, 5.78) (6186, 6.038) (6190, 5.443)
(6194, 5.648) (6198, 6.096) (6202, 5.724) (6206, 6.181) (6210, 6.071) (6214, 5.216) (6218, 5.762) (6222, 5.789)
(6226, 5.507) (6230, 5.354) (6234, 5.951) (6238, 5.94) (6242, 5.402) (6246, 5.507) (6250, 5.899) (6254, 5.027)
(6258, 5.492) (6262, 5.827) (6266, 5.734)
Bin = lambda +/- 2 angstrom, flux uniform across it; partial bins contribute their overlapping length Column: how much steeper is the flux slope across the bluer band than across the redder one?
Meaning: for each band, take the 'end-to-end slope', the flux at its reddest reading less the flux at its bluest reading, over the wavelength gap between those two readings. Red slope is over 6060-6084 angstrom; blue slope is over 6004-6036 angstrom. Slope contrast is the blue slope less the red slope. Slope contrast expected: 0.023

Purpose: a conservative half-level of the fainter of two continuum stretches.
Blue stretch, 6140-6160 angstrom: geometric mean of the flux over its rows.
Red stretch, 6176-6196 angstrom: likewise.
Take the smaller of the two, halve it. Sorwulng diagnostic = 2.87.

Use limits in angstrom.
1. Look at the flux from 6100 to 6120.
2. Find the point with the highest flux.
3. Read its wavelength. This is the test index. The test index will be 6114 angstrom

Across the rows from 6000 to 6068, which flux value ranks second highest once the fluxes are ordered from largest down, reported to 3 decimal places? 6.156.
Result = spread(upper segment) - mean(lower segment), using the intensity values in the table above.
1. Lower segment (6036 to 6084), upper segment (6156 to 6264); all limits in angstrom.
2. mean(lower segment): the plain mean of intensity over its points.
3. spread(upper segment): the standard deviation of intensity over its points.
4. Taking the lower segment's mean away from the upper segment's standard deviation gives -5.54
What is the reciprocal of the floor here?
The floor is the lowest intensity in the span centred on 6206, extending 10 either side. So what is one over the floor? 0.192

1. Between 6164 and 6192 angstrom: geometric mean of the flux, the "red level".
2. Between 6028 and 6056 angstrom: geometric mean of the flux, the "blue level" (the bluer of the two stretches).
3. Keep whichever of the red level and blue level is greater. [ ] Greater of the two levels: 6.00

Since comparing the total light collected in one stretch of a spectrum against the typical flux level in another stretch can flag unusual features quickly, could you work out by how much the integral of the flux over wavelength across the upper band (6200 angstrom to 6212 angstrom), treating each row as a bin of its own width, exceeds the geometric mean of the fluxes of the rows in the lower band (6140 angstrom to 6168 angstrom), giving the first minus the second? 66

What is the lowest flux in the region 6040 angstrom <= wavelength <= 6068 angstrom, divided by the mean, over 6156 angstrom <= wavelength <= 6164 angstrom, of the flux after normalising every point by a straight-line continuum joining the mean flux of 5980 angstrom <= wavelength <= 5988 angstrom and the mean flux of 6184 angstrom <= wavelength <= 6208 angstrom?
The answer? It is 6.20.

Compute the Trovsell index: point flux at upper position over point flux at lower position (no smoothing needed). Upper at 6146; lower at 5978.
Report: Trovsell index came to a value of 1.02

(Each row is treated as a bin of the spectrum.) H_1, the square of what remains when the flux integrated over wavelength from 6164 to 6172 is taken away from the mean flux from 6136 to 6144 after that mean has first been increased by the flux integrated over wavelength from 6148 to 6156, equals 153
